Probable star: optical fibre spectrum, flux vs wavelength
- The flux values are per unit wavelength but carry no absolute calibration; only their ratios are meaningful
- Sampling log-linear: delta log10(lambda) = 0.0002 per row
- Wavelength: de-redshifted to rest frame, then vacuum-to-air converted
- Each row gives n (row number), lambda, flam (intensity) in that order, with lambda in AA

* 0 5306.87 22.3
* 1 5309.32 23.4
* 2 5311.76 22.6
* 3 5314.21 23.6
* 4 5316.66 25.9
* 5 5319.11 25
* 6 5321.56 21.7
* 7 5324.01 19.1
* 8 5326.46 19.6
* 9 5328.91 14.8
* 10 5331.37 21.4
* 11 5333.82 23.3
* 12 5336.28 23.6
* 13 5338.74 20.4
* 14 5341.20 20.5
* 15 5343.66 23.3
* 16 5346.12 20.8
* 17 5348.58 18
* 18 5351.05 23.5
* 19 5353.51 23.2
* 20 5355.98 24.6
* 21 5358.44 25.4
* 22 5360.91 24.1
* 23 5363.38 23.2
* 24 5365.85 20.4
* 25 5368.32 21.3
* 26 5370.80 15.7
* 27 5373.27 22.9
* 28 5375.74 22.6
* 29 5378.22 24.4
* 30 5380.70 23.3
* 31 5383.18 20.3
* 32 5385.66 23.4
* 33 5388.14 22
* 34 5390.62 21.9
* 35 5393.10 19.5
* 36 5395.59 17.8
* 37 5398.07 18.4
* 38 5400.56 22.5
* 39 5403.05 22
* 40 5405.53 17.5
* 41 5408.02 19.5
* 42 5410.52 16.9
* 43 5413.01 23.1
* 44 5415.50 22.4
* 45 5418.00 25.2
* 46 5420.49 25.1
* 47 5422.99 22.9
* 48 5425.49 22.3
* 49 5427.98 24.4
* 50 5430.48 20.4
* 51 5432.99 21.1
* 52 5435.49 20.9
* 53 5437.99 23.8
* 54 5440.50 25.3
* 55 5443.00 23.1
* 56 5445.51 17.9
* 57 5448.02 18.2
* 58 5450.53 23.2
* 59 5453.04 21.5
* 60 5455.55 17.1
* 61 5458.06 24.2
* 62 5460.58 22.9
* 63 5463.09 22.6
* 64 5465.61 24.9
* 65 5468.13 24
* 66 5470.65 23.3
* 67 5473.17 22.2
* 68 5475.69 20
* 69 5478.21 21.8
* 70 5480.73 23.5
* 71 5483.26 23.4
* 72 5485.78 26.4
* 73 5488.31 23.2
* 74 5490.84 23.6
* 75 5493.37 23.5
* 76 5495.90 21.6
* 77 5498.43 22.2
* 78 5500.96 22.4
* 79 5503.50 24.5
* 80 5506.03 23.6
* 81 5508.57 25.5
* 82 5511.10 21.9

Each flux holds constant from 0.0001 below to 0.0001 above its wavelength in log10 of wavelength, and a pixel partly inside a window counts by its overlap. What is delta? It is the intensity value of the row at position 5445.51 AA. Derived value 17.9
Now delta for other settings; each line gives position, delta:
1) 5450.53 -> 23.2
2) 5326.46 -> 19.6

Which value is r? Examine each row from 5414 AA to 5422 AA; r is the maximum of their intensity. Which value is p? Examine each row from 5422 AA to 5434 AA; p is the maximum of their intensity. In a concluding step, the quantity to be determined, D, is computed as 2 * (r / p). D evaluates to 2.07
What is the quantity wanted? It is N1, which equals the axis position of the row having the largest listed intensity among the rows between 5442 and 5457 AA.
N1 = 5450.53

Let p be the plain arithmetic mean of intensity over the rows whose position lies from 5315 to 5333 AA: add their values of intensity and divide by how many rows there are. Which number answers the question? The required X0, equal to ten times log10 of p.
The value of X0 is 13.2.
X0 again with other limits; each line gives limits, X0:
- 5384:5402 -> 13.2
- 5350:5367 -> 13.7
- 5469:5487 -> 13.6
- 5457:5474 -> 13.7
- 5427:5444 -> 13.6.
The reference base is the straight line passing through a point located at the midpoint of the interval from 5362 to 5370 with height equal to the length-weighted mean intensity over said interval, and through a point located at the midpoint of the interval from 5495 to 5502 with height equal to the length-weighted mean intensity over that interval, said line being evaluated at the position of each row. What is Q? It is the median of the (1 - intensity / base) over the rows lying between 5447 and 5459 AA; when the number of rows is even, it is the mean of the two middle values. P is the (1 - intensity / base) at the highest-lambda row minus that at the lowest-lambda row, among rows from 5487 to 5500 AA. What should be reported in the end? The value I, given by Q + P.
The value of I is 0.06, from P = 0.05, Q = 0.02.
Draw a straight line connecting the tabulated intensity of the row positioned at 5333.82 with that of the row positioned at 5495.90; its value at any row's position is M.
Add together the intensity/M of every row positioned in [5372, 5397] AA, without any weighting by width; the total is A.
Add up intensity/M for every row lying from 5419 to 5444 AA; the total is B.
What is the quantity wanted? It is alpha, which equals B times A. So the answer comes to 99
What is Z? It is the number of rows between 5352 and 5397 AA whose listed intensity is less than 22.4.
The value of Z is 8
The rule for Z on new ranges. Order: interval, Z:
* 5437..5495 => 7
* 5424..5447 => 5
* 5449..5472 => 2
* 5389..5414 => 8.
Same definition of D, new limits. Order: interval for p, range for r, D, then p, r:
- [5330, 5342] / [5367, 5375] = 1.94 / 23.6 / 22.9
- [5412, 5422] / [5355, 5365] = 2.02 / 25.2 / 25.4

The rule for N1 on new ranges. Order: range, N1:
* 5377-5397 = 5378.22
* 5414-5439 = 5418.00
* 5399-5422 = 5418.00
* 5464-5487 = 5485.78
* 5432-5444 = 5440.50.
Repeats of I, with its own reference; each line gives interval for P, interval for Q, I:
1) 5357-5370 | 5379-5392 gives 0.17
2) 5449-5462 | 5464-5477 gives -0.05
